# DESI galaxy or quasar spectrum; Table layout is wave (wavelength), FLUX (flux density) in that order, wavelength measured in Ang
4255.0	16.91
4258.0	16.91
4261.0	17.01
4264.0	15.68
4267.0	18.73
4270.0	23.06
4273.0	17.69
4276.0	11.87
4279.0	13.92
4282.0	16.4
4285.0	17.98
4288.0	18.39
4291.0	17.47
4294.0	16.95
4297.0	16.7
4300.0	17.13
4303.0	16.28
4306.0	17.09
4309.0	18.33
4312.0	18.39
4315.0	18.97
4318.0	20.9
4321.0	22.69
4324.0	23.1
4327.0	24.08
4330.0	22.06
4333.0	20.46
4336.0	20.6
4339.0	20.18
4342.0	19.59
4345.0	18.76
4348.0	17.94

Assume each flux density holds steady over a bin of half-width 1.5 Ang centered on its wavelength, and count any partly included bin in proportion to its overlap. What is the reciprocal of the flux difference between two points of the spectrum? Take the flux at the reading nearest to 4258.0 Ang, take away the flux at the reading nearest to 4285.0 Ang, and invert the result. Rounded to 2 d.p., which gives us -0.93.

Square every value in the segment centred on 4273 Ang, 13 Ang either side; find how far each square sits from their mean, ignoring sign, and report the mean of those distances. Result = 75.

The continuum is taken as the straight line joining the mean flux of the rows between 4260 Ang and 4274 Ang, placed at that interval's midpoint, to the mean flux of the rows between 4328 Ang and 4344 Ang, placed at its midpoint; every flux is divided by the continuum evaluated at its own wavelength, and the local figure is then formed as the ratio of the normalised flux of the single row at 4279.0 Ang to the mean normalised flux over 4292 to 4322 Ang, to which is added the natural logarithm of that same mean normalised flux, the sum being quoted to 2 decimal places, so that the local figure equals 0.72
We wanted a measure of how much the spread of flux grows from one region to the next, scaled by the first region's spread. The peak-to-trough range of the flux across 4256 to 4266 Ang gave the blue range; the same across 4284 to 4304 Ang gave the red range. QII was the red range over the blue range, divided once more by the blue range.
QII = 1.2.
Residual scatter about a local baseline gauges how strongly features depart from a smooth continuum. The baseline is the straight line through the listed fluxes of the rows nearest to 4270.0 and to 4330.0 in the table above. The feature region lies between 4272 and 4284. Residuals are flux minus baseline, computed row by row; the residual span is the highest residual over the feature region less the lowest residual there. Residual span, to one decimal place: 5.8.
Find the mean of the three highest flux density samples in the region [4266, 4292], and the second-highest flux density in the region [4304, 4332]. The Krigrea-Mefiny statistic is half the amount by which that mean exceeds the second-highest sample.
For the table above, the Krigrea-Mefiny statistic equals -1.5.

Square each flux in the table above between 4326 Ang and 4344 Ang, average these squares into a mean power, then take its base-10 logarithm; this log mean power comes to 2.65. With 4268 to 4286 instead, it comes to 2.47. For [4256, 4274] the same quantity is 2.53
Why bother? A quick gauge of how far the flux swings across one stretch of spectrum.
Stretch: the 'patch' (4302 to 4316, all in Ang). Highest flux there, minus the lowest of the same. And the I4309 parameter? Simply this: 3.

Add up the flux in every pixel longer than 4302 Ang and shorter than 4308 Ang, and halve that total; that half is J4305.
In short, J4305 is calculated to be 16.7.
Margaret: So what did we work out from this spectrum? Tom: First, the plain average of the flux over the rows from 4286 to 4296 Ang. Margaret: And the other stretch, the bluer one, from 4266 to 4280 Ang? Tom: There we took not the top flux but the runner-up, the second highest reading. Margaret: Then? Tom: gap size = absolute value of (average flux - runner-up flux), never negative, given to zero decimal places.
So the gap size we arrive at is 1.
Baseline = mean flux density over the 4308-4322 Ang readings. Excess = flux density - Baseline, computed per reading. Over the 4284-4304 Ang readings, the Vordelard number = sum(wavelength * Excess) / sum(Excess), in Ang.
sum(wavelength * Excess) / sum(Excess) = 4295.4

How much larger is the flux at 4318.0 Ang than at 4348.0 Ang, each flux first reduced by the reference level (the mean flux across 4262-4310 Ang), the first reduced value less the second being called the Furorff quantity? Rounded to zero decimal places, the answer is 3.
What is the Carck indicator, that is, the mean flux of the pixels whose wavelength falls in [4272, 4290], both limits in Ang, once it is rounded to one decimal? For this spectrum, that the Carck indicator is 16.0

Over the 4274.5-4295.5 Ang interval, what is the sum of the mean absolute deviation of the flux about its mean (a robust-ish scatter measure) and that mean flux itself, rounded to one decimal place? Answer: 18.0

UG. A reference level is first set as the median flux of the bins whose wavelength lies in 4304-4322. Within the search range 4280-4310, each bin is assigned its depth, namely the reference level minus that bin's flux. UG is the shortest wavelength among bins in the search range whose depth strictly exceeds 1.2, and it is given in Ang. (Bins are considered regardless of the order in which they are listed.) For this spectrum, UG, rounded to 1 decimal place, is 4282.0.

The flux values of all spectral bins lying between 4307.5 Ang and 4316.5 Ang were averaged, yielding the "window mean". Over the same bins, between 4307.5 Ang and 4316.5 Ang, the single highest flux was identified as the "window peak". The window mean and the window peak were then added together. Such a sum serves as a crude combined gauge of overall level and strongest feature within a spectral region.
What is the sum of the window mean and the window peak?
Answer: 38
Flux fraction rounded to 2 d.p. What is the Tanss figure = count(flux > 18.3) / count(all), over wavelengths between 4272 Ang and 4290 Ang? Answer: 0.17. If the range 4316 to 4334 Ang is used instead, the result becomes 1.00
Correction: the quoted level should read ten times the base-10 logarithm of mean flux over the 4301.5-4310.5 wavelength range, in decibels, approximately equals 12.4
